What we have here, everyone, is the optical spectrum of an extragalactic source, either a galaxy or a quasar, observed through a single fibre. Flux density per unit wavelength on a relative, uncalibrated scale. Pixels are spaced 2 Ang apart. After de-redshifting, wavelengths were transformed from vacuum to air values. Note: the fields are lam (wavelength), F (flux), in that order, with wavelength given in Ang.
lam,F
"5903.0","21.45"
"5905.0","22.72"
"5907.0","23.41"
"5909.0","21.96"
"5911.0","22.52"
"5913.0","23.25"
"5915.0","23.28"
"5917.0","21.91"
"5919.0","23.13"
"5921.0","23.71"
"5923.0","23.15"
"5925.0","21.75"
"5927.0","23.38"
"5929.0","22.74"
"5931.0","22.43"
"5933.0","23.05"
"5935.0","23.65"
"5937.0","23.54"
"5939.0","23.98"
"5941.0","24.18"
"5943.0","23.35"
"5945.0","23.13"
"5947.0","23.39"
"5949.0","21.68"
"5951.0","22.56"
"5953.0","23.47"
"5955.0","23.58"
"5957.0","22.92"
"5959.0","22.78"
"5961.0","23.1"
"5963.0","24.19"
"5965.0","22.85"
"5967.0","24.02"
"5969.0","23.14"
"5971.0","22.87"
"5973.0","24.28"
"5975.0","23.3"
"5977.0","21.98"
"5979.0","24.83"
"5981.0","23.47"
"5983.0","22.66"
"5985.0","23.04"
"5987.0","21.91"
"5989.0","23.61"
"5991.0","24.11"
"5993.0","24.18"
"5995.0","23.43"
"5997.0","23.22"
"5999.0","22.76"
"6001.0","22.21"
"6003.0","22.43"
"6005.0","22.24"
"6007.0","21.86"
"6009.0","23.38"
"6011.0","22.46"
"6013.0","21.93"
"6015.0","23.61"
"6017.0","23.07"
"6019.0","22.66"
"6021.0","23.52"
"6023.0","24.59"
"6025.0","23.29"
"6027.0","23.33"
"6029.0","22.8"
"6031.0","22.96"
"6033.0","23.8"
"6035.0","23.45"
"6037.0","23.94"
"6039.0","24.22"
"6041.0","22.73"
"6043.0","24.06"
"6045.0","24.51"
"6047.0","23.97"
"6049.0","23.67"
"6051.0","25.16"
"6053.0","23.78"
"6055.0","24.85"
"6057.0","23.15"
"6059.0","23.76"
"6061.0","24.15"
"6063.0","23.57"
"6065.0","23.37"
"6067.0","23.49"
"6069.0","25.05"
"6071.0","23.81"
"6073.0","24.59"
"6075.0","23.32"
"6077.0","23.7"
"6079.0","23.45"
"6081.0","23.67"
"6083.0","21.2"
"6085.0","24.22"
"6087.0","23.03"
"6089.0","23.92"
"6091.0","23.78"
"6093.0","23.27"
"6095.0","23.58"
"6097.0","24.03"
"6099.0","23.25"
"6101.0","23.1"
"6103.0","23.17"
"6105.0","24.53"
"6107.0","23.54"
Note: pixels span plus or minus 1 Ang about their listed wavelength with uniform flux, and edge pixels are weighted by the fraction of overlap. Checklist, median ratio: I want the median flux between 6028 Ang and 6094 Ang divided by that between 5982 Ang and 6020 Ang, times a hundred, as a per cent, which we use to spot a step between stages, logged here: 104.4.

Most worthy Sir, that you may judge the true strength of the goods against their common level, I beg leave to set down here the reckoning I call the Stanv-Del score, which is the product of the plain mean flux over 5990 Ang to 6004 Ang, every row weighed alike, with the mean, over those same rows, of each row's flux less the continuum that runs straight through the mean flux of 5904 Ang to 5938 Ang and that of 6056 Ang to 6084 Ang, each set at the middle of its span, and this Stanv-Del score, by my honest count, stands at -1.6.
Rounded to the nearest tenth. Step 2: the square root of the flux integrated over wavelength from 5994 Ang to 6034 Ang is 30.3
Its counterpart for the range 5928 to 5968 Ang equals 30.5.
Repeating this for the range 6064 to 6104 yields 30.7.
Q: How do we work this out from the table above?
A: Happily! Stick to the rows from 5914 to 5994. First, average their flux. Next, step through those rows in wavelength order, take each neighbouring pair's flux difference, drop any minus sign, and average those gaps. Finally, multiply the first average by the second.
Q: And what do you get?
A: 20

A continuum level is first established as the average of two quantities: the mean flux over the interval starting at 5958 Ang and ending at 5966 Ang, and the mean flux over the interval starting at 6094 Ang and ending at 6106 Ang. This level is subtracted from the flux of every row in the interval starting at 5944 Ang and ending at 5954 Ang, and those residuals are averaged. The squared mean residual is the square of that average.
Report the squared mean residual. 0.33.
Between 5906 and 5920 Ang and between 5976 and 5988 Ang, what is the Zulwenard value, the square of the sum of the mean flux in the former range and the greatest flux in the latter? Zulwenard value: 2267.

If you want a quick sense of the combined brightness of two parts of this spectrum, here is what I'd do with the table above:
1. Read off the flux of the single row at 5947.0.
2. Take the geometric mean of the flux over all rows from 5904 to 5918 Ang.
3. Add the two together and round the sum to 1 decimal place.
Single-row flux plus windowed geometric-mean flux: 46.1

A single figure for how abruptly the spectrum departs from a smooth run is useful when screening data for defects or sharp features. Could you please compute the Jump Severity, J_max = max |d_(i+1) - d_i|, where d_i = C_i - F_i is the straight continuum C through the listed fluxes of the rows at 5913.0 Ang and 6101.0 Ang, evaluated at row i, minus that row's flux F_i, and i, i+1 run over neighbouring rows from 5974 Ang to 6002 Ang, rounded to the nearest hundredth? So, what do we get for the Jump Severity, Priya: 2.85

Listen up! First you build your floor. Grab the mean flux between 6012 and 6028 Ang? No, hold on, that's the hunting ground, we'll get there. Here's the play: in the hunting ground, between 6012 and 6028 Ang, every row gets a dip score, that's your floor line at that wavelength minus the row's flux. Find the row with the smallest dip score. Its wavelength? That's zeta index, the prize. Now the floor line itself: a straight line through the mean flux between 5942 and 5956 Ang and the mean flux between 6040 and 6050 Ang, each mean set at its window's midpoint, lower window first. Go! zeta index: 6023.0 Ang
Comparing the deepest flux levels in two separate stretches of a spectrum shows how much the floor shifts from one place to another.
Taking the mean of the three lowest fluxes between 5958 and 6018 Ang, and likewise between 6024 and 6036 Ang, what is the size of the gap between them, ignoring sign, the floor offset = 1.12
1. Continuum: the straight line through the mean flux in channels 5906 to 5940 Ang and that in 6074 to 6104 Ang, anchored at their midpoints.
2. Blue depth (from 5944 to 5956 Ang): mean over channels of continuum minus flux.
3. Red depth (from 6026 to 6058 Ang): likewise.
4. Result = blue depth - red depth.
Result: 0.6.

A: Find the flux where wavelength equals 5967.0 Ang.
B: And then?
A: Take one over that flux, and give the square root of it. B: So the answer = 0.204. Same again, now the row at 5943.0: 0.207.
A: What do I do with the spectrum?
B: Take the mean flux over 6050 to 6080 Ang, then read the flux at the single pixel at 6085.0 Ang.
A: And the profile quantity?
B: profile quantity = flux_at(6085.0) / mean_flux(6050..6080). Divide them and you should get 1.01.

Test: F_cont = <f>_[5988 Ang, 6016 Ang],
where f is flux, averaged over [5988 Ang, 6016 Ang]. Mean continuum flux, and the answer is 23.0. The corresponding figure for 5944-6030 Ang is 23.1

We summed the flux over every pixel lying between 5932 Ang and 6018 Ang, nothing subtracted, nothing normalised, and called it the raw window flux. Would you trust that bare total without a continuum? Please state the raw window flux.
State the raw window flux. 995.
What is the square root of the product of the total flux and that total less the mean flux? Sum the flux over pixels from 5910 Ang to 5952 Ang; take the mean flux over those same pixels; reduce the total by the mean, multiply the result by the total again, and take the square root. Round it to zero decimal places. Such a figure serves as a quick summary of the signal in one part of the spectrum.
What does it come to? 472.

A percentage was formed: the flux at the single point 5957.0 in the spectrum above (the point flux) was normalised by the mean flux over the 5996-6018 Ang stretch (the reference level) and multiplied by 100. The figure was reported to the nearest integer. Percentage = 101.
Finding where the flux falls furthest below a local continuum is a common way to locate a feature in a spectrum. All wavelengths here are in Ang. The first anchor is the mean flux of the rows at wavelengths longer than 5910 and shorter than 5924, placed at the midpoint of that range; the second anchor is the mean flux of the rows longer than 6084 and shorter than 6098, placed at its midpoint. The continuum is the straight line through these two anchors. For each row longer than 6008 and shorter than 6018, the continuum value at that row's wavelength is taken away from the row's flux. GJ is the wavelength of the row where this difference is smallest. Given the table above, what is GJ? 6013.0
